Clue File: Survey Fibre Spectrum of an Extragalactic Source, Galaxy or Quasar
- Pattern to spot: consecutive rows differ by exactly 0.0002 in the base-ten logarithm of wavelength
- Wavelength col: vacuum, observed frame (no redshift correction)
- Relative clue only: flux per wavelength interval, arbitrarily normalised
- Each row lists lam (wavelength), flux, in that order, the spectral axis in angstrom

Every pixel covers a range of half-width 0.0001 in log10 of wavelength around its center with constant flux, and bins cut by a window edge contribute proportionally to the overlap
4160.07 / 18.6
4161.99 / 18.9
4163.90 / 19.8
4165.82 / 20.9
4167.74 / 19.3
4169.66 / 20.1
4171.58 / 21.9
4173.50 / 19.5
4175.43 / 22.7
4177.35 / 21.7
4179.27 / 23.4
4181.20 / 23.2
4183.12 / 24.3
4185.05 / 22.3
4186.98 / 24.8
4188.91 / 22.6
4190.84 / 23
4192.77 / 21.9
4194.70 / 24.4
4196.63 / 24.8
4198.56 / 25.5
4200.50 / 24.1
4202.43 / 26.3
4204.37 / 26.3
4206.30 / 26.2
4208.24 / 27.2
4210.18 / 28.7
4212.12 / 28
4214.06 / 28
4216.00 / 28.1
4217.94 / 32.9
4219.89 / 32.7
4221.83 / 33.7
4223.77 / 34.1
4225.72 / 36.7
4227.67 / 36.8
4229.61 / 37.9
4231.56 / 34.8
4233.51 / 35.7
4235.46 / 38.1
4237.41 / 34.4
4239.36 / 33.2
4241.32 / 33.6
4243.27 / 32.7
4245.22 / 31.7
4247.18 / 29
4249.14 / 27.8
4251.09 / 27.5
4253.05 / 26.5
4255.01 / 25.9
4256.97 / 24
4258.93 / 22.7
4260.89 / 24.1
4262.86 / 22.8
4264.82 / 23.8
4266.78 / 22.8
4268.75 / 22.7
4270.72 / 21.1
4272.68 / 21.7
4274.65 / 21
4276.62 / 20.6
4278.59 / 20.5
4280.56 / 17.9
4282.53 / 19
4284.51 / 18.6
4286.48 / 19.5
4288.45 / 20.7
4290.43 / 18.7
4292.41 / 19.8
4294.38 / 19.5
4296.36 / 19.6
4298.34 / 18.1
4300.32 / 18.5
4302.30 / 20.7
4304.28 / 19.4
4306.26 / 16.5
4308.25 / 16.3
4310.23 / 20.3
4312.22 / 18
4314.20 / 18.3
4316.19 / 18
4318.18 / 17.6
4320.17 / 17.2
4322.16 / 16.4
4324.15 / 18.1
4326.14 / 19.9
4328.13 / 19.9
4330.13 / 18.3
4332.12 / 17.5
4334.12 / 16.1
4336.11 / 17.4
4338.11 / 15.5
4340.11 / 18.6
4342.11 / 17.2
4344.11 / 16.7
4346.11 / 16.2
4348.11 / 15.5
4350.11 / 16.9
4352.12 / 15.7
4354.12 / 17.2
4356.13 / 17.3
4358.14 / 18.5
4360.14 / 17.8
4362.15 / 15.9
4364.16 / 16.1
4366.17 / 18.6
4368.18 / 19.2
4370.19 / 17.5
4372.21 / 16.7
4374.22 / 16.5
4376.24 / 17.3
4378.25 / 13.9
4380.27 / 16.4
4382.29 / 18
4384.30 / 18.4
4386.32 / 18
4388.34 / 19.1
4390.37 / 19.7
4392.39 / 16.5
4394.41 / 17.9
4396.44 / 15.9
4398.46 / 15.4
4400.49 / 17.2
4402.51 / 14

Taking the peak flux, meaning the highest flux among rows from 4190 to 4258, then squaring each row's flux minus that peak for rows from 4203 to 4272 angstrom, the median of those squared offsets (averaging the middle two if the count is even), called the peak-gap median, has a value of 100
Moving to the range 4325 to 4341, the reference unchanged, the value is 408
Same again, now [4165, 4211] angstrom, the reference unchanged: 219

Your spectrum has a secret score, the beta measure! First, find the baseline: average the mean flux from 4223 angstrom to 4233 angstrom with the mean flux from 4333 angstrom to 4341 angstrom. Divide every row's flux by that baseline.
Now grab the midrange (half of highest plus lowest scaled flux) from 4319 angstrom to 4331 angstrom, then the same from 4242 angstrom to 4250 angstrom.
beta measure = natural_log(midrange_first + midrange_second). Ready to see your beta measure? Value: 0.60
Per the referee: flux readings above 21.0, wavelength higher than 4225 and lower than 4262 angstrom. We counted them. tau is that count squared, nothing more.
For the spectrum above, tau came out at 361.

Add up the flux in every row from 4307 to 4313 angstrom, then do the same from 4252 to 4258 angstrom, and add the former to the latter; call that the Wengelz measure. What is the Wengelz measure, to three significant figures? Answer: 131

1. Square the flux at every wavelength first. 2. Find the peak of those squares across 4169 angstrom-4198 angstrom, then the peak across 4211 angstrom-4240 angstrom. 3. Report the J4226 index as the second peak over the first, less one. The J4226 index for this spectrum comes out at 1.4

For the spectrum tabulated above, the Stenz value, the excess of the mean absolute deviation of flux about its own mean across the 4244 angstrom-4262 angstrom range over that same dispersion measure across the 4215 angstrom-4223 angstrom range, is 0.28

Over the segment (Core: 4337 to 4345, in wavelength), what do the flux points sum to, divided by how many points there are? 17.0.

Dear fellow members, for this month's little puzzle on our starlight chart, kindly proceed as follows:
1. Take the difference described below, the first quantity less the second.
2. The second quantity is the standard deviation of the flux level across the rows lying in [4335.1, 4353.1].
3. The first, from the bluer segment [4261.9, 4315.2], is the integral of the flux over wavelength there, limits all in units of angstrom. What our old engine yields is 1058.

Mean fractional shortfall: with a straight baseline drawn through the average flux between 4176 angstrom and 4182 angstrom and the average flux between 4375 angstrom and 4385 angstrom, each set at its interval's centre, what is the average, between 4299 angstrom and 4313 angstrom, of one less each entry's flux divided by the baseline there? 0.02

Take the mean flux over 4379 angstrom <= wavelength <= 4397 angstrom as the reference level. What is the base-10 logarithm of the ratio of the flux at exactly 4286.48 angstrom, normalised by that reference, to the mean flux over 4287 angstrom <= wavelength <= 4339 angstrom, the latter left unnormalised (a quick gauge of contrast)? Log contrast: -1.22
